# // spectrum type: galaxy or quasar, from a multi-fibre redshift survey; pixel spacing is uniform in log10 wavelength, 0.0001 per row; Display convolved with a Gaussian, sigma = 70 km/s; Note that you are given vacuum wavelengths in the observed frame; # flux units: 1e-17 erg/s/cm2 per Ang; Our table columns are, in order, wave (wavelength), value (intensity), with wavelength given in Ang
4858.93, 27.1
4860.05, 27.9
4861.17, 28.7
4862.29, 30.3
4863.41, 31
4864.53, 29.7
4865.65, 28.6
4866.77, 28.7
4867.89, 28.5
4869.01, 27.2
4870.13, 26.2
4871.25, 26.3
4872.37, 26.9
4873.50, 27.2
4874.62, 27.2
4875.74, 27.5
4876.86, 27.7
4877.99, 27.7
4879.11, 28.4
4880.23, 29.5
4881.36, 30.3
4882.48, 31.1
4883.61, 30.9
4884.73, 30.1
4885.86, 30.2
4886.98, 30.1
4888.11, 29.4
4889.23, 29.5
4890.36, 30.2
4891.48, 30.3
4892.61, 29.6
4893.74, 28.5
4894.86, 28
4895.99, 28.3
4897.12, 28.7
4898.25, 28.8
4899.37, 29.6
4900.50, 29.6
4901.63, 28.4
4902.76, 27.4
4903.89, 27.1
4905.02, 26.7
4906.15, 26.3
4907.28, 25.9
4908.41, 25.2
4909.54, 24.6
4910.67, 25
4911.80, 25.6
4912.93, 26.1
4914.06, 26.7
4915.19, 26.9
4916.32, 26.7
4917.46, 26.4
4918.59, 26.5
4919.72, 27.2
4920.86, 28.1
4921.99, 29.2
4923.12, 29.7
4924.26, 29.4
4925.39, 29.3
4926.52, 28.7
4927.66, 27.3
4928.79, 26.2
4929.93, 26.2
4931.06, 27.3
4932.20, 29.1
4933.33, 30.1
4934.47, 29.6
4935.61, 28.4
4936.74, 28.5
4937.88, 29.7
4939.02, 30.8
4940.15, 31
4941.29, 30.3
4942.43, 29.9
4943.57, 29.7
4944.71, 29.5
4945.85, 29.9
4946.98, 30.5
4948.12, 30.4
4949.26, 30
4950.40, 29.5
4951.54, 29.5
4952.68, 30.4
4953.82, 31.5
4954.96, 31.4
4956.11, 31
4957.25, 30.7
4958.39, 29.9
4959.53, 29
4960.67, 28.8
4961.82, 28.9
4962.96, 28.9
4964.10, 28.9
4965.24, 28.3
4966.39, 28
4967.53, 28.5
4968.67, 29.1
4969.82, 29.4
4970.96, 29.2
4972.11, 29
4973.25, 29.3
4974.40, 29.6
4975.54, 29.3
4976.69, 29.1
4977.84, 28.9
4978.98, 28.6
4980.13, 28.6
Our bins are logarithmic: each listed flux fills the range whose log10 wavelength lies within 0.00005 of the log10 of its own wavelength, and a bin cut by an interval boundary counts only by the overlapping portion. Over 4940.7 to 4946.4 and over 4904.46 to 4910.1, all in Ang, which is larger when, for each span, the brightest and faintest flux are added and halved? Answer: 29.9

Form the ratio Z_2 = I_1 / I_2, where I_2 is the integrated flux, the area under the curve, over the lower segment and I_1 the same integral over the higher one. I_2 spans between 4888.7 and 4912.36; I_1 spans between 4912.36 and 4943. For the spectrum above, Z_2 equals 1.3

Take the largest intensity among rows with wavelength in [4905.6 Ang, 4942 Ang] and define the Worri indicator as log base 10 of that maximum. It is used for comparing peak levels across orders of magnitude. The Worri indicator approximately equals 1.49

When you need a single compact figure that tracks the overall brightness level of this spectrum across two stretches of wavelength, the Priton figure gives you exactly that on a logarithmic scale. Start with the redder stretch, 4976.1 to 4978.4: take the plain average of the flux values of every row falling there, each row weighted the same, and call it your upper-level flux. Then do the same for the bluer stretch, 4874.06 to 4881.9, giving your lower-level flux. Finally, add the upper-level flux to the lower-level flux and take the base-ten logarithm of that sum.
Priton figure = 1.76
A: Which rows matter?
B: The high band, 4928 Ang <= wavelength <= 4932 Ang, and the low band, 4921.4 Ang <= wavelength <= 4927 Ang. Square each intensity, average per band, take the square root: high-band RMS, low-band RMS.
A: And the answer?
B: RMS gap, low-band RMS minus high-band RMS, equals 2.7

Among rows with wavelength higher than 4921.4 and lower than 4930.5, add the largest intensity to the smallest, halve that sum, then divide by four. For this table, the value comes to 6.99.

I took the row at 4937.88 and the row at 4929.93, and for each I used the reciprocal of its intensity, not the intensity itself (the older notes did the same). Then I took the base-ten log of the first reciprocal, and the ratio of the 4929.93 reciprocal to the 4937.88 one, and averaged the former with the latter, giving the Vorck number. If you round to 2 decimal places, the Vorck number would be -0.17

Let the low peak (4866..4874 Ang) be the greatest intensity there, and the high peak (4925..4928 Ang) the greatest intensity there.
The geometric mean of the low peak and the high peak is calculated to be 29.0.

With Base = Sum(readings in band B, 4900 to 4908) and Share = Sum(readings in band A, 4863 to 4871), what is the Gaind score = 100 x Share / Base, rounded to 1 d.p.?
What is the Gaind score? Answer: 104.4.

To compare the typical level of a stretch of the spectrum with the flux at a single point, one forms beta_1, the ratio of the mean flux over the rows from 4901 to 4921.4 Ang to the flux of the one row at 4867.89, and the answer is 0.93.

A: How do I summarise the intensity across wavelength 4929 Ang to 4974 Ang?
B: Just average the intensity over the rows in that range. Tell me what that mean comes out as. 29.5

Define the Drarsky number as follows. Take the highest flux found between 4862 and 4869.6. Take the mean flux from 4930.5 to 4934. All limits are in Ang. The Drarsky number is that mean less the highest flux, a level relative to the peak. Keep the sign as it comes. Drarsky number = -2.2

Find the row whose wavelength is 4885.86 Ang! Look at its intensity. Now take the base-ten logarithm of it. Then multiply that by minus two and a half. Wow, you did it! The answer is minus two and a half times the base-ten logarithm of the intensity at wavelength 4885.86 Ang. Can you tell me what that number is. -3.700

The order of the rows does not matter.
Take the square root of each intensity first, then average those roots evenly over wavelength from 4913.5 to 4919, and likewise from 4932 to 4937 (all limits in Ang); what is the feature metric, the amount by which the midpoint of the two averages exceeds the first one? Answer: 0.12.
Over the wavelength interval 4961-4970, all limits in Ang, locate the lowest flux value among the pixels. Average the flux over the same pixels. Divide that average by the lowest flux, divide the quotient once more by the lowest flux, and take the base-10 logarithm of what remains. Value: -1.44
